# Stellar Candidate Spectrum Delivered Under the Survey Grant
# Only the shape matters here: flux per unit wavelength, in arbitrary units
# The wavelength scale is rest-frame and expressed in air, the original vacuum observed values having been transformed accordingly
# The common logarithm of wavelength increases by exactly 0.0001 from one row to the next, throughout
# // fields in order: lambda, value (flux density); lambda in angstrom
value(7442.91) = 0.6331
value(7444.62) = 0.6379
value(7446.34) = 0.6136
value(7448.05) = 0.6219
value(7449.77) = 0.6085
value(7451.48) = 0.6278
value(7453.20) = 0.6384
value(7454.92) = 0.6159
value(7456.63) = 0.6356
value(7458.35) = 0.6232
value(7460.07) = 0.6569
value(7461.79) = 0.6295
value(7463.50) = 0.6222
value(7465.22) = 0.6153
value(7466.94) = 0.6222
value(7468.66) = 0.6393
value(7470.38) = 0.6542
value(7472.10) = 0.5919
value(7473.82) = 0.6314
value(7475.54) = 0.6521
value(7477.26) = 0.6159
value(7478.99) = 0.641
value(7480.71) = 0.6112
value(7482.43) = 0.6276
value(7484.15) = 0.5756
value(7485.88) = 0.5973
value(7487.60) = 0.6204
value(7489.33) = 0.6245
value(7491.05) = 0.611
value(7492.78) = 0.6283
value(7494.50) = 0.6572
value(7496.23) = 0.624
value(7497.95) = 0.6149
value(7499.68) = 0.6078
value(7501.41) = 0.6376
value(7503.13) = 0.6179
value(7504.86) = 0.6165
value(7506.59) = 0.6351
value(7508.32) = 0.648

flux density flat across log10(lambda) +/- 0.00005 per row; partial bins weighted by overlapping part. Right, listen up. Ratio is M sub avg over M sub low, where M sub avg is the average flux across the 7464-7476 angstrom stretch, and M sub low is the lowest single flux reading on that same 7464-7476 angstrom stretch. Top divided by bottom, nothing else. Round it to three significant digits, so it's 1.06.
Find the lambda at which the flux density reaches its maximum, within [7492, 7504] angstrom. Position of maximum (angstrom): 7494.50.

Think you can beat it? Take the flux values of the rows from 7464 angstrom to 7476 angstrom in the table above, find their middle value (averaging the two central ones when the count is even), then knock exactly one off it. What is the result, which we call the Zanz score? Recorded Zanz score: -0.369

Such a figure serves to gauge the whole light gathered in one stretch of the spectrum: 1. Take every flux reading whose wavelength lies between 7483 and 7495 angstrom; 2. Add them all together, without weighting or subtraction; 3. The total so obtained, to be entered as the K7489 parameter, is 4.3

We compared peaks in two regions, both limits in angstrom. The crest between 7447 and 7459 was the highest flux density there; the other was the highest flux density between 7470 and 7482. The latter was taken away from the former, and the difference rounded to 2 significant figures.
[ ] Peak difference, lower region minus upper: -0.016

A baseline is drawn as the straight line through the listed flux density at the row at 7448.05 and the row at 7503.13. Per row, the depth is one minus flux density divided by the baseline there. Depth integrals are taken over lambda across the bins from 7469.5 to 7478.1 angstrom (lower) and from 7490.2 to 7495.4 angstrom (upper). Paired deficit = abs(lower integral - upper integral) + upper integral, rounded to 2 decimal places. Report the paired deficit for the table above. -0.10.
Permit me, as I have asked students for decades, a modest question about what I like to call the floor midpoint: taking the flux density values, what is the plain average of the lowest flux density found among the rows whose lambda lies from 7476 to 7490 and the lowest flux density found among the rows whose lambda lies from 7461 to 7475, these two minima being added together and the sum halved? 0.584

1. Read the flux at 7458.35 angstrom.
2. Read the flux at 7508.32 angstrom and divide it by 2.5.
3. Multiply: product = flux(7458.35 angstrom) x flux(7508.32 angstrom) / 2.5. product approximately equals 0.162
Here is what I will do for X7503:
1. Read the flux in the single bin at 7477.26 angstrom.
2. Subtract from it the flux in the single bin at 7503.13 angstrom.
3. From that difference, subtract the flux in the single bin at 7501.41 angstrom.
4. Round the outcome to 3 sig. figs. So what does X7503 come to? -0.640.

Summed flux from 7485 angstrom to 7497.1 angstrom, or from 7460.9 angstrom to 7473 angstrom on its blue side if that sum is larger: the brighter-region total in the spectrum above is 4.375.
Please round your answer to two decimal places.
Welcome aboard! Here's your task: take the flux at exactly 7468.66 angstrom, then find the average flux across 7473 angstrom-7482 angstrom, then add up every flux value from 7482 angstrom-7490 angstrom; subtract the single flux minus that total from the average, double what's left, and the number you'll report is 6.07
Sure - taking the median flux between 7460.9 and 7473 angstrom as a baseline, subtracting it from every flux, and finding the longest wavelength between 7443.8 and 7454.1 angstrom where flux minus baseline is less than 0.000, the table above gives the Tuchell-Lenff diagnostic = 7449.77 angstrom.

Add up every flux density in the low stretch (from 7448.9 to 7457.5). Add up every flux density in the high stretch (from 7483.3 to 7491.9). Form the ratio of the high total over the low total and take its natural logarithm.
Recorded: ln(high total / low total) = -0.032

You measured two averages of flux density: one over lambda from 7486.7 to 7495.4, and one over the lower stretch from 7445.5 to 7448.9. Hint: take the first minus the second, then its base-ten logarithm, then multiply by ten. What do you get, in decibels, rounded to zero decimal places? -20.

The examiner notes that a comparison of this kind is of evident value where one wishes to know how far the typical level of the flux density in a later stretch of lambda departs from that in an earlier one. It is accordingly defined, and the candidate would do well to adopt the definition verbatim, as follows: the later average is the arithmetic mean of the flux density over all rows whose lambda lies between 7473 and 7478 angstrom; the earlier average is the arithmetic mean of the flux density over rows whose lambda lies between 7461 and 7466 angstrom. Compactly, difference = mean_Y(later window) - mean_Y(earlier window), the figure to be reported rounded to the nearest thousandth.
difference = 0.011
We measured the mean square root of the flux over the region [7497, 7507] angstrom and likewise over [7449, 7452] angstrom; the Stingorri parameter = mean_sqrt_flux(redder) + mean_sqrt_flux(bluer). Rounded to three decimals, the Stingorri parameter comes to 1.575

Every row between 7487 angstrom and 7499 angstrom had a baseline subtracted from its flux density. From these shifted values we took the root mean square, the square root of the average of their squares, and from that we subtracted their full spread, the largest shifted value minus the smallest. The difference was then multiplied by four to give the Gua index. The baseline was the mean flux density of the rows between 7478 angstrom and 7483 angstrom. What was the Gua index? -0.13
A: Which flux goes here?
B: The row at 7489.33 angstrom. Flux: 0.6245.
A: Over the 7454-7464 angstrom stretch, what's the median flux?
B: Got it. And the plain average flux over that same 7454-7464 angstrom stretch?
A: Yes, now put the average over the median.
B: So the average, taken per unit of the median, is 1.01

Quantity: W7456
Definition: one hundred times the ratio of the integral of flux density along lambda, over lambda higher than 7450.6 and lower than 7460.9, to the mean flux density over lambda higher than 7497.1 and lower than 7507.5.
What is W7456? 1049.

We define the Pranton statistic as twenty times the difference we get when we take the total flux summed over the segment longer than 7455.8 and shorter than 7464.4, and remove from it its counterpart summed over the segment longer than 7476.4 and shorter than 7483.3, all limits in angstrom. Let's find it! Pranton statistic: 13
